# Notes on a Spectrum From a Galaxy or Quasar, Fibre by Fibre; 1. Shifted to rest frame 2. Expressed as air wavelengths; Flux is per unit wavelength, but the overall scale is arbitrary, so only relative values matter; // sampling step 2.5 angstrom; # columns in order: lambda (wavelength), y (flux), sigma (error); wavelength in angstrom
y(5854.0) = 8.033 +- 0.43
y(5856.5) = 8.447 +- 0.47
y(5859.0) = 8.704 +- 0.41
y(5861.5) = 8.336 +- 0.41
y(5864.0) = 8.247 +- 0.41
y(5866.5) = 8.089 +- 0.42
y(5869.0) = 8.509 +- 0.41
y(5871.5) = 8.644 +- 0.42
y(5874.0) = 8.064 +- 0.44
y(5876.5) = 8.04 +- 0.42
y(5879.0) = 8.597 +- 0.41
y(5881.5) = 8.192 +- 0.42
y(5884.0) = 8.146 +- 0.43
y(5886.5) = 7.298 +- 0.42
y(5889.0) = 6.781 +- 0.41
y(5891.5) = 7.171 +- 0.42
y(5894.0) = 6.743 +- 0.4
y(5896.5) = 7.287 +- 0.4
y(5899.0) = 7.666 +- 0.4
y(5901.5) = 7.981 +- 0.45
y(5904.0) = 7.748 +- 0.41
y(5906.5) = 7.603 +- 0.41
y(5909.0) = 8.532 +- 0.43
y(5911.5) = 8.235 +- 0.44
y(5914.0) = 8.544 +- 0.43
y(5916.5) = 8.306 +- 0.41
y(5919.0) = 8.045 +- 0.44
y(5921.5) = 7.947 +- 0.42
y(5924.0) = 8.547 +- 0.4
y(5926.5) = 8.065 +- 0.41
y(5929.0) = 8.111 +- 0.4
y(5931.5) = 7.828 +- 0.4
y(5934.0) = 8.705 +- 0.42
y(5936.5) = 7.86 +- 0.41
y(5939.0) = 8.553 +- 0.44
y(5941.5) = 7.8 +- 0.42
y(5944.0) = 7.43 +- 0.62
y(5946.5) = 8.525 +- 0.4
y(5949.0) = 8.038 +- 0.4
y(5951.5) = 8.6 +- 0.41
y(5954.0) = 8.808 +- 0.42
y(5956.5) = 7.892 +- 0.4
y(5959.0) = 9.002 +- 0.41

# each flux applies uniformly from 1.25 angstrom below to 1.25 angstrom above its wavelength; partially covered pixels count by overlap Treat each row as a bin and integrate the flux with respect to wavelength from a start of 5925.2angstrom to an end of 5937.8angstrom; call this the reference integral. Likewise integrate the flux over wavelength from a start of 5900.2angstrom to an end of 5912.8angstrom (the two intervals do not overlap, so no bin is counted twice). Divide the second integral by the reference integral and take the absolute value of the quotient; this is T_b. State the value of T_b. 0.99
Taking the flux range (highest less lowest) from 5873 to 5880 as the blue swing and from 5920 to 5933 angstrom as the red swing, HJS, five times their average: 3.2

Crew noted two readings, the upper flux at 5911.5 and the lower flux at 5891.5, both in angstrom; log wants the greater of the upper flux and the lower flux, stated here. 8.2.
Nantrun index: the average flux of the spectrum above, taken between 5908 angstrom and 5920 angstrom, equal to 8.33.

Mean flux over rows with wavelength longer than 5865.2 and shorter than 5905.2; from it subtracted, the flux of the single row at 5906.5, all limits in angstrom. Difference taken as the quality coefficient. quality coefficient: 0.21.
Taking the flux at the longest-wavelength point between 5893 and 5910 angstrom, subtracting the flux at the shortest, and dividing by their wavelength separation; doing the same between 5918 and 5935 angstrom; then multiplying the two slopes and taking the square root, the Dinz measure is 0.072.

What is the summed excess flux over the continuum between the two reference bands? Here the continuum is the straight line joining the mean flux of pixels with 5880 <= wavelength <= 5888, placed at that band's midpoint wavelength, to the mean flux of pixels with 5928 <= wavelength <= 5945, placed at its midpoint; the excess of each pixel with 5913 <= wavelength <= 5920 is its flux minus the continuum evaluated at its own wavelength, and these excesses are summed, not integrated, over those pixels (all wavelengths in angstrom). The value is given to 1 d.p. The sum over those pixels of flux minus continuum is 1.0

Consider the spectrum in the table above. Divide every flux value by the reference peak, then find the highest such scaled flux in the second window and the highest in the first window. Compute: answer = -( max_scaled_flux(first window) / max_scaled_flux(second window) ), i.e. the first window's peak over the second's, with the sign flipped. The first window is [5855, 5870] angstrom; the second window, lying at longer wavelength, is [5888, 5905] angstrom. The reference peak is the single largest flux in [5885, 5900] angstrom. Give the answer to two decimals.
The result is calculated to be -1.09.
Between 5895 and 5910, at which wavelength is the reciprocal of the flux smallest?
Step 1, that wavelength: 5909.0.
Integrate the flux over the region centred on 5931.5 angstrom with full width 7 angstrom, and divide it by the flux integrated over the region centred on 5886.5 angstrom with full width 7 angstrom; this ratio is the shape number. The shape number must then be 1.11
